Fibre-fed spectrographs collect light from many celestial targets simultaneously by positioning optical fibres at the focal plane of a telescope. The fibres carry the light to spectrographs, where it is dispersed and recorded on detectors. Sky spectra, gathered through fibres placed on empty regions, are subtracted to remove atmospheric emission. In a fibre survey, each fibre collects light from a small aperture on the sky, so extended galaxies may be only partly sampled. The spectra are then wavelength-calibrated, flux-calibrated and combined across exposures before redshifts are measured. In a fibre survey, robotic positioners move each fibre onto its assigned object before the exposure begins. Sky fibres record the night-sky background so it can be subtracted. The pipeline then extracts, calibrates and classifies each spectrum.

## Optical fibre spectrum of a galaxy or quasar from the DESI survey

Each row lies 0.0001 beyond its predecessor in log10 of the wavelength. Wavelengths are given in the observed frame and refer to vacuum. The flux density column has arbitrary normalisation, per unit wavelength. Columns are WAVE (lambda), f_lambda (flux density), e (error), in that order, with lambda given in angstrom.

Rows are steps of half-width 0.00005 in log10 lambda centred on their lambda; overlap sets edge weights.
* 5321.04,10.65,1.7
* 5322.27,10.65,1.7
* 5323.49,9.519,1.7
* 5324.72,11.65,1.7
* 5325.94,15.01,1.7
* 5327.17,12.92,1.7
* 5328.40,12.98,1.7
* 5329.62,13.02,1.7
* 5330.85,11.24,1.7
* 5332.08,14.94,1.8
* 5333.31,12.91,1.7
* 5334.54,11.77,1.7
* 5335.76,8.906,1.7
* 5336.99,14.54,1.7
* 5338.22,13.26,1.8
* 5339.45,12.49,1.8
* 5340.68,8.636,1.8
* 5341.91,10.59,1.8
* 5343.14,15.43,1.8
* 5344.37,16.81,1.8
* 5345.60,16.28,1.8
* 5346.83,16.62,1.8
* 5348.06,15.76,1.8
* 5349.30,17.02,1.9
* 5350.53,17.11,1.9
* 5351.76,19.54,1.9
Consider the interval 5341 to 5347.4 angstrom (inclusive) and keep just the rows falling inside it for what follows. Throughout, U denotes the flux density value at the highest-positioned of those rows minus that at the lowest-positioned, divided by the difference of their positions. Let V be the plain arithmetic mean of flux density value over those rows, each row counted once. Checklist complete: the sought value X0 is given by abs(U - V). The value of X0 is 13.9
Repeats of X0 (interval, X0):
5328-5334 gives 13.0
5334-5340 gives 12.0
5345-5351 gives 16.4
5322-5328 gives 11.5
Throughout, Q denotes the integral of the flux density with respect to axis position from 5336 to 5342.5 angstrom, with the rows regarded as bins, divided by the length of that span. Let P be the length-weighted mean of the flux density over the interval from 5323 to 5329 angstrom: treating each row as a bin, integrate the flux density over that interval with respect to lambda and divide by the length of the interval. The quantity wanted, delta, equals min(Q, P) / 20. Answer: 0.586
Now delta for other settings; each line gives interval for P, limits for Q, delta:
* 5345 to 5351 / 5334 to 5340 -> 0.610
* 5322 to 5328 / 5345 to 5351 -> 0.603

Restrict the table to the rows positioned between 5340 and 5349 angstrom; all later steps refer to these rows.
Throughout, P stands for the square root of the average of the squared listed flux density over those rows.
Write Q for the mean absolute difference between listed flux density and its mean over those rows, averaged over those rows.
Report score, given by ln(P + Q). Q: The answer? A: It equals 2.85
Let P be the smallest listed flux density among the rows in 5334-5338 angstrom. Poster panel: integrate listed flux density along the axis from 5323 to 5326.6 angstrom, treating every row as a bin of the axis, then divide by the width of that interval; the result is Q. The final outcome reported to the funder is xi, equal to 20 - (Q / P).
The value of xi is 18.6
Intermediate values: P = 8.906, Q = 12.2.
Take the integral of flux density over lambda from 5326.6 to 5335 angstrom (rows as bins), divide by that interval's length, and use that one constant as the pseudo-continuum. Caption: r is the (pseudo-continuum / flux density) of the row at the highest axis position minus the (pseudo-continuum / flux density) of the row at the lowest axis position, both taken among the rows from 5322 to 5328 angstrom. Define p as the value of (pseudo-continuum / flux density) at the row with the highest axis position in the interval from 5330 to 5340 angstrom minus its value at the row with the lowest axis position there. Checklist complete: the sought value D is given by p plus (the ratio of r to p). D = 1.7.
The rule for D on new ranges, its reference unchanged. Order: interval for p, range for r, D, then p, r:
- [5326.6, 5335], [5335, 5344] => -6.2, 0.1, -0.61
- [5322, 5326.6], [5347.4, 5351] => -0.2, -0.4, -0.06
